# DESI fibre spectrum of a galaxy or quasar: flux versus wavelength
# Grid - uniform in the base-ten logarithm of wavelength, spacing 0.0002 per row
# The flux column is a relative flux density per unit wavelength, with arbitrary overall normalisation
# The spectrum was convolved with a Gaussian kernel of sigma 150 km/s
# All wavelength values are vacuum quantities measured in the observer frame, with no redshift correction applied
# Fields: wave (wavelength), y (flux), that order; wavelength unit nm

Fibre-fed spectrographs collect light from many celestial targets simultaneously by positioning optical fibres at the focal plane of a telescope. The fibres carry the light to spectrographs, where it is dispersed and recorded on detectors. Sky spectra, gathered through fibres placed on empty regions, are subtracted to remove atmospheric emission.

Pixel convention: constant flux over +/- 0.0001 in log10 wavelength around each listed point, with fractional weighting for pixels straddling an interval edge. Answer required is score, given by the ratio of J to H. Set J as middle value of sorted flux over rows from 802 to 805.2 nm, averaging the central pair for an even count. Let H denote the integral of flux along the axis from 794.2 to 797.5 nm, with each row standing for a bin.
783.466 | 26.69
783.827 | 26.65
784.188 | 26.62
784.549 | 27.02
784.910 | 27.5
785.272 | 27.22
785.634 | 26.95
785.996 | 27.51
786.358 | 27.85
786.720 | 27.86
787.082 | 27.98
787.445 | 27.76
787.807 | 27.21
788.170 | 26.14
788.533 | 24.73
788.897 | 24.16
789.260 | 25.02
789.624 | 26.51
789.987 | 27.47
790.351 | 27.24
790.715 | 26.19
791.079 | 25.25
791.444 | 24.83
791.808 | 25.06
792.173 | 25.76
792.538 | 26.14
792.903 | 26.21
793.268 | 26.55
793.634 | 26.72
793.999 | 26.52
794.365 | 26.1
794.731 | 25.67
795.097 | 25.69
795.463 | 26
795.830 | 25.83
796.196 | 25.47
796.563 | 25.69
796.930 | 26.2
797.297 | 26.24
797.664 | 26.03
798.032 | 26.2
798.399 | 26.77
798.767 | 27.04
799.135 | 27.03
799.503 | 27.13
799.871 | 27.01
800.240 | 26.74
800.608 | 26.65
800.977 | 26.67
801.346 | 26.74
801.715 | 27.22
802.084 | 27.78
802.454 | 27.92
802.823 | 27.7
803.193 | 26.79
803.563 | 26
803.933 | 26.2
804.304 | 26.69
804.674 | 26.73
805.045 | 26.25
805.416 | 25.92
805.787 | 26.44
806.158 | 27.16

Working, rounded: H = 85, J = 26.7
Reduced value 0.313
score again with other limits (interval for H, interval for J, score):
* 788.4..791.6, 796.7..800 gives 0.325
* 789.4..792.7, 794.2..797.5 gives 0.301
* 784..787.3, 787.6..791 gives 0.290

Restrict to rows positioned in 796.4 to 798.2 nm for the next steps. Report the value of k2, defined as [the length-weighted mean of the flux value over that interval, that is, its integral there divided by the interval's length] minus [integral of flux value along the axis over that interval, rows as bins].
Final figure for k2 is -20.9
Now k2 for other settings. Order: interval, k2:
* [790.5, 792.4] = -22.9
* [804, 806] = -26.4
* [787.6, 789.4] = -20.4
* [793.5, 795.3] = -20.9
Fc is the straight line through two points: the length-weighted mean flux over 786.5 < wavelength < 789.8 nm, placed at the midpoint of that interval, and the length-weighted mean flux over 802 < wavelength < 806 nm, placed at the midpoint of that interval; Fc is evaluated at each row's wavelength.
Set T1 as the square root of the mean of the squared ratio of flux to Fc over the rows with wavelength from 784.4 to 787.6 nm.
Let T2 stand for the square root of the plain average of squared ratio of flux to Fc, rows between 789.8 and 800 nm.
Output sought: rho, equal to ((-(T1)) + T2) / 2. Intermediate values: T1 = 1.04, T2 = 0.99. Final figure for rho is -0.028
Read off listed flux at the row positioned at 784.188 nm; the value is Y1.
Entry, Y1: 26.62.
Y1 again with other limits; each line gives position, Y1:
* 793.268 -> 26.55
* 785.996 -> 27.51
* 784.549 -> 27.02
